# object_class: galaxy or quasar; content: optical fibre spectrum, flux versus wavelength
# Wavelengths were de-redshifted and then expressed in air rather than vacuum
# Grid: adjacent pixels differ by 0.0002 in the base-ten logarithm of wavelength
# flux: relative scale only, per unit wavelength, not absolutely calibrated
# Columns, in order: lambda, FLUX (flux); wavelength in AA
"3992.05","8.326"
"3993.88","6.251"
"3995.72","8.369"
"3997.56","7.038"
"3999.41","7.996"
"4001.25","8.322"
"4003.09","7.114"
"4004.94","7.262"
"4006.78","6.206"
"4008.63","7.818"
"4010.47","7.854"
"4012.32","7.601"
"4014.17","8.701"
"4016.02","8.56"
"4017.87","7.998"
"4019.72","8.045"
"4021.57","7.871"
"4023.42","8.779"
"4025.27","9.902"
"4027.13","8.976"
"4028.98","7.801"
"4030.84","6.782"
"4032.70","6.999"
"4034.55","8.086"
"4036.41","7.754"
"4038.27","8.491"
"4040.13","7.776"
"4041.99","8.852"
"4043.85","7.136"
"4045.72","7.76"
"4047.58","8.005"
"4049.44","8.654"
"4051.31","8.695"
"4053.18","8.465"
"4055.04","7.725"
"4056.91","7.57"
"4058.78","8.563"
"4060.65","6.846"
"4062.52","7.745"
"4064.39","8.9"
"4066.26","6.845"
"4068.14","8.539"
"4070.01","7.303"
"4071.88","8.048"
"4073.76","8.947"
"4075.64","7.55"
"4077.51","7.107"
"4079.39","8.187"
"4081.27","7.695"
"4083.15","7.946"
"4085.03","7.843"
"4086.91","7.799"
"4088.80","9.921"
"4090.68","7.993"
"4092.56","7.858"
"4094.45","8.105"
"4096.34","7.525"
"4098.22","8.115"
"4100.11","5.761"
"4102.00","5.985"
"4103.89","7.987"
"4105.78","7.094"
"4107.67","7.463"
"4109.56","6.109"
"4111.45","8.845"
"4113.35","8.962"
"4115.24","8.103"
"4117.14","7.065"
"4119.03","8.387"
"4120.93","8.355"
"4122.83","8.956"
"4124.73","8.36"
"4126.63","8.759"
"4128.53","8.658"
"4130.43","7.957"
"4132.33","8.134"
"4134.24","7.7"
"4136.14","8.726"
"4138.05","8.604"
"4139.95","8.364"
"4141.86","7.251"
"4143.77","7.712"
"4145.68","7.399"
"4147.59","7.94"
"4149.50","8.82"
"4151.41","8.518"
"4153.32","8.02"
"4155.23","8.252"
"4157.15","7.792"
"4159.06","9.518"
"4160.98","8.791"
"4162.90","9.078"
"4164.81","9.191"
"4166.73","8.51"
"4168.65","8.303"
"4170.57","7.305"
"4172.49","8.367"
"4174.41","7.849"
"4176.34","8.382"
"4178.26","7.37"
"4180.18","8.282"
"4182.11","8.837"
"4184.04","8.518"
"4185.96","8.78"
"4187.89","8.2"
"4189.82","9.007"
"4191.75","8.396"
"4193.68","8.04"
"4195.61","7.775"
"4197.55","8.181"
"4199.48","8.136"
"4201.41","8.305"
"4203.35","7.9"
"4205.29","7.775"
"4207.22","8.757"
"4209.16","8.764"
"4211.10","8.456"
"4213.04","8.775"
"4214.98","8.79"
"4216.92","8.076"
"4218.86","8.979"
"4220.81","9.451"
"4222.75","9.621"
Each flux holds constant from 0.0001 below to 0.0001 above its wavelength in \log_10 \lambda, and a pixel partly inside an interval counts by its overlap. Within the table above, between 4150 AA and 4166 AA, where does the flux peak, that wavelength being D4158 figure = 4159.06 AA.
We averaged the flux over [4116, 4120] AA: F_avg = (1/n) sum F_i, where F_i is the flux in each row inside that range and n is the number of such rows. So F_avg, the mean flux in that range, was 7.7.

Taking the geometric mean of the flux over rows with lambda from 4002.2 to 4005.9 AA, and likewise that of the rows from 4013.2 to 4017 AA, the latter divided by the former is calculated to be 1.20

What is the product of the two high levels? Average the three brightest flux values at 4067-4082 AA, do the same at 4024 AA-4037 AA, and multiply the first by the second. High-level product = 76.9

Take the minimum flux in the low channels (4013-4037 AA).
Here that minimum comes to 6.782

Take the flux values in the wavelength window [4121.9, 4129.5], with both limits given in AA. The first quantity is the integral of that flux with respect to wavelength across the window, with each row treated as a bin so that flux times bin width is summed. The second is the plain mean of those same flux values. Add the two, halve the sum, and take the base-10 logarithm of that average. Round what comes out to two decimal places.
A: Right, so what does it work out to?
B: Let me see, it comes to 1.57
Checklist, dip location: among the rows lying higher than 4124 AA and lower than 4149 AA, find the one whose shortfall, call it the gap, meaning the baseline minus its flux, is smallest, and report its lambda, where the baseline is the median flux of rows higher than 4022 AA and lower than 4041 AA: 4126.63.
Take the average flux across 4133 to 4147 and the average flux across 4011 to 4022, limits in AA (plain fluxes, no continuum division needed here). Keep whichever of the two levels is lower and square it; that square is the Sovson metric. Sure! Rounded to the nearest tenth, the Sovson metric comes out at 63.4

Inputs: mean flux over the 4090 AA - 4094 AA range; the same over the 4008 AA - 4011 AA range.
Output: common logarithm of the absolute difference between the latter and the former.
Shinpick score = -1.05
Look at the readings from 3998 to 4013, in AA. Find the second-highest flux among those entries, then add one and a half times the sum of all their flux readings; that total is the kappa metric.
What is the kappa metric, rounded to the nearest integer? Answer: 98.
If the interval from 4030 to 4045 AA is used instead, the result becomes 101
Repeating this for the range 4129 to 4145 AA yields 105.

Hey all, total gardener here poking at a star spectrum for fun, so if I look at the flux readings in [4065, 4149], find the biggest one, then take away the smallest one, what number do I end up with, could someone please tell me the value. 4.2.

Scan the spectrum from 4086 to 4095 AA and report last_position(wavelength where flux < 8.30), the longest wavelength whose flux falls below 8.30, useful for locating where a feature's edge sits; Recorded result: 4094.45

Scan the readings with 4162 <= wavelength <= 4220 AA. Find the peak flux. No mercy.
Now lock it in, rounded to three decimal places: 9.191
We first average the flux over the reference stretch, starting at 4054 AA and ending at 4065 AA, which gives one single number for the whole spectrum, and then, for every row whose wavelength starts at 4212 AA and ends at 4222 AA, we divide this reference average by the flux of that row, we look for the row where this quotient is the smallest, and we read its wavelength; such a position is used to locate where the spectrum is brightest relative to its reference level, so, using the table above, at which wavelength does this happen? 4220.81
